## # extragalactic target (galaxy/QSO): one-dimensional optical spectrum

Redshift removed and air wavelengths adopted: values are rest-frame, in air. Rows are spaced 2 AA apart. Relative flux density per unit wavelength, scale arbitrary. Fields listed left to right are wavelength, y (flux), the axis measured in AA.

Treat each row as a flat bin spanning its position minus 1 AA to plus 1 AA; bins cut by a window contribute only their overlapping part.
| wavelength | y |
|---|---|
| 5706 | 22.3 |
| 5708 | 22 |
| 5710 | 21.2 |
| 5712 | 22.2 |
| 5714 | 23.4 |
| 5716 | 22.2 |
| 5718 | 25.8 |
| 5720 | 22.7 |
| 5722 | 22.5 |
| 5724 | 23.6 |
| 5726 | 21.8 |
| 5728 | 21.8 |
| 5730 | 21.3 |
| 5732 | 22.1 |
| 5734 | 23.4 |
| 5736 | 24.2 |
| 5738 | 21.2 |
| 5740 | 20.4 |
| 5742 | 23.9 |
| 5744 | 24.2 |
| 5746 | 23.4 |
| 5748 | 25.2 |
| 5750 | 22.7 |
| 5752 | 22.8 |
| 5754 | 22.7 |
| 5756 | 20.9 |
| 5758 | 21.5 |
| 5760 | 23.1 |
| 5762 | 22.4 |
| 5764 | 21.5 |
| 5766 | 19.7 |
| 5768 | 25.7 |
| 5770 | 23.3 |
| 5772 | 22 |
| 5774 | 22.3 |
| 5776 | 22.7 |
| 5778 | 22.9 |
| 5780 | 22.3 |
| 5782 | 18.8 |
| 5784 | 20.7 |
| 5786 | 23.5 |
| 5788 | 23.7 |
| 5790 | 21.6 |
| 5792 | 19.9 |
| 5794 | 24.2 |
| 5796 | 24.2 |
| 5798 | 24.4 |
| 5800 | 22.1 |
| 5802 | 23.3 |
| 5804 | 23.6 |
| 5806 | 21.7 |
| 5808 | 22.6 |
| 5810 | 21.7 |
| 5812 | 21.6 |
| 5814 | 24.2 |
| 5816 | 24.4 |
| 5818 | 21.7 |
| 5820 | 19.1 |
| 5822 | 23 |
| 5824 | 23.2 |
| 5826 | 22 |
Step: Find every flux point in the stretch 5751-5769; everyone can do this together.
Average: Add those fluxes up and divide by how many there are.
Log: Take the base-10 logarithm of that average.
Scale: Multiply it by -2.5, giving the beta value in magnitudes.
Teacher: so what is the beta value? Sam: -3.37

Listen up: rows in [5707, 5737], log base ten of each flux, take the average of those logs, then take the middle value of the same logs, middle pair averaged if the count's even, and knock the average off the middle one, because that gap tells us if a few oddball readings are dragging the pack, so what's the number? -0.009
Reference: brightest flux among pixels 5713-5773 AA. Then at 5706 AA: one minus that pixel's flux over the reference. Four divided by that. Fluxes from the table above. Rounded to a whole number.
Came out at 29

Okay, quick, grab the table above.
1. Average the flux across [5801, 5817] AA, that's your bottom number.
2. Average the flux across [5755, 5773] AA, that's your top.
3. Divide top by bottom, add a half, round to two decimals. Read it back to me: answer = 1.47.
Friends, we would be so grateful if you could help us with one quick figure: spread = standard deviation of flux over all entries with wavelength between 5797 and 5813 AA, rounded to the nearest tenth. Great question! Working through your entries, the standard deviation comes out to 1.0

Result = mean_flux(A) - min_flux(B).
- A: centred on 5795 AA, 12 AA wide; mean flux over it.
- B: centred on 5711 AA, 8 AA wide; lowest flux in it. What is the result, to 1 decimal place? 1.5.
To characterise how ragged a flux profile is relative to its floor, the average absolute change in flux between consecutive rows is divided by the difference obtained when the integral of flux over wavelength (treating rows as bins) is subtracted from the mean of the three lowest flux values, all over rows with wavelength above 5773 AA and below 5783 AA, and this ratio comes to -0.0060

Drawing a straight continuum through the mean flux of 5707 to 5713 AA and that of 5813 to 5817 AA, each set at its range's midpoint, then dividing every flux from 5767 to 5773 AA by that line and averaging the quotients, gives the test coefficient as 1.02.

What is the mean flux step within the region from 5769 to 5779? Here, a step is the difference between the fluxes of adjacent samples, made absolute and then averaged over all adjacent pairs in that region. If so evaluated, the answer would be 0.55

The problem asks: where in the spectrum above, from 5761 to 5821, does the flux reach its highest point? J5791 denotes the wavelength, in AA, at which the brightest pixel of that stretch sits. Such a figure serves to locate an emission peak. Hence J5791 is 5768 AA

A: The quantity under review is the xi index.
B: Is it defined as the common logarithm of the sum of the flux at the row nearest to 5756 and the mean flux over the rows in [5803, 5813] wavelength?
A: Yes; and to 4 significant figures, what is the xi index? 1.635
